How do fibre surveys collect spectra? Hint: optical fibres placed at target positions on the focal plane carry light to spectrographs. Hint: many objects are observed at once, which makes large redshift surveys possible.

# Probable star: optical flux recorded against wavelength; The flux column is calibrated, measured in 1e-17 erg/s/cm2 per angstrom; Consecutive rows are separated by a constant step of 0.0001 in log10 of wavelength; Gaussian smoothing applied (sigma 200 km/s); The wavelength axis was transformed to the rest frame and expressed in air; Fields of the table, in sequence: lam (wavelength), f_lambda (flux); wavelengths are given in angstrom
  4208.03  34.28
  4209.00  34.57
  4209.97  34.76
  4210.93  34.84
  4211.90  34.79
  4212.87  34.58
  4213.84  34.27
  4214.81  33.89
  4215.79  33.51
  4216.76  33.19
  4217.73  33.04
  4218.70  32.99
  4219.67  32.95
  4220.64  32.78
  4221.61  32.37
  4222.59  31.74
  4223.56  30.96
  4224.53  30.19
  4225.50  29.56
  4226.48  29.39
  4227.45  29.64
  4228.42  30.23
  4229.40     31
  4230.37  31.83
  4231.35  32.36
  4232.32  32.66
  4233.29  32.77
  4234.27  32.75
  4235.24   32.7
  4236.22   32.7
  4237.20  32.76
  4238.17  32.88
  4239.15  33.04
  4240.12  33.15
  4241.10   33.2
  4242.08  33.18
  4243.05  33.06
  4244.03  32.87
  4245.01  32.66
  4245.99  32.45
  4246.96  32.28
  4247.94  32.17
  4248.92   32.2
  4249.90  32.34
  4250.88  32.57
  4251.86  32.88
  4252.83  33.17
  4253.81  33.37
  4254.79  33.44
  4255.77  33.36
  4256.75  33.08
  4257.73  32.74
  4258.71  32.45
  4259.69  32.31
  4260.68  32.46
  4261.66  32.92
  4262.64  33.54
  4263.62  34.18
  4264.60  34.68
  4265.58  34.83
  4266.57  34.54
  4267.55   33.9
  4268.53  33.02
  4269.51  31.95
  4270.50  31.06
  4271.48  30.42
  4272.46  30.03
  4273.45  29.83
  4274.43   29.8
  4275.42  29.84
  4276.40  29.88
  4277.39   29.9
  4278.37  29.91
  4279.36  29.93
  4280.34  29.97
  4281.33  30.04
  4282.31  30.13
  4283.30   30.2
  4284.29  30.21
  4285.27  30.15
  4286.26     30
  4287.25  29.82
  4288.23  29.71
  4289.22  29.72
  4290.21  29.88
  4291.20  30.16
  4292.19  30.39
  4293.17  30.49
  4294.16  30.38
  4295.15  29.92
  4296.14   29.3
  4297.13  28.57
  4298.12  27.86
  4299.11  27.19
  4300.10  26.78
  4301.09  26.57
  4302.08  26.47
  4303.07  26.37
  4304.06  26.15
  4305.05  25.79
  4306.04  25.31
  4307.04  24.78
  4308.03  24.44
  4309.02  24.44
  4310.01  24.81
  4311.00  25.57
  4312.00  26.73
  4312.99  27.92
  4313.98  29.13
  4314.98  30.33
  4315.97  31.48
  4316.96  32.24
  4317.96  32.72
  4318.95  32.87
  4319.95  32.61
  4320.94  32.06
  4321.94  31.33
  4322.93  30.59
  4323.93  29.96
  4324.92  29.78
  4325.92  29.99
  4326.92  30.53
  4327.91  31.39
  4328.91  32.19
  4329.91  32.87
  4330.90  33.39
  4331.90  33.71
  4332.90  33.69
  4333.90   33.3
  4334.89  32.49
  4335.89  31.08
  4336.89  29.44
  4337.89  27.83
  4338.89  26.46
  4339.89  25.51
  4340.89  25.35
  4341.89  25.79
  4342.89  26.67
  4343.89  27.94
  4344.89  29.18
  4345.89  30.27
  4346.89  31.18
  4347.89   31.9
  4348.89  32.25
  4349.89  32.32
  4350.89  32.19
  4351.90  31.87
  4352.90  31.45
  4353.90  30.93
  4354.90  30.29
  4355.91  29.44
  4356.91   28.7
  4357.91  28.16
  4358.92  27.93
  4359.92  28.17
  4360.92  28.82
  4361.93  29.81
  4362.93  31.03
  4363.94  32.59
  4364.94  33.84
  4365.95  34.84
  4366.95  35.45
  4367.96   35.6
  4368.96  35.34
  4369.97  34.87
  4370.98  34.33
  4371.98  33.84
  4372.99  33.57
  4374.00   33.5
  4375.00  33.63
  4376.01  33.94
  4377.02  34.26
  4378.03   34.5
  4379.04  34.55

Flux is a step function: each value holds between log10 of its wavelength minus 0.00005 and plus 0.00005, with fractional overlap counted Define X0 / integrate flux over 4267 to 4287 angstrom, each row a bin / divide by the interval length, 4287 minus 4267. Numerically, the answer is 30.5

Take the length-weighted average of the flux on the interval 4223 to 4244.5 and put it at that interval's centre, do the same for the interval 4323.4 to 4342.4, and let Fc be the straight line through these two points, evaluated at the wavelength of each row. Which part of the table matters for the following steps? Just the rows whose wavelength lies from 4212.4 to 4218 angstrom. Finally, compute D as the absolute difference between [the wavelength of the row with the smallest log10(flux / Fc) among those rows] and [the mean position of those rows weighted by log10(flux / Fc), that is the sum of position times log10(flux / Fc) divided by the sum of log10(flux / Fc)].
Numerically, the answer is 3.0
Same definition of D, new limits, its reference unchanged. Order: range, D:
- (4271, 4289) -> 5.1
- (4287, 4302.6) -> 4.7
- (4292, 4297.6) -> 1.5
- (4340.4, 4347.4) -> 0.9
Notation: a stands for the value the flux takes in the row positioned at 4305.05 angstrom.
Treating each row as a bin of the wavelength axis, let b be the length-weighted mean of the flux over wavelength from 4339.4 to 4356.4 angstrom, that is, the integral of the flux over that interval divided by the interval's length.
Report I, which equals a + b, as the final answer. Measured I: 55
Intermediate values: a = 25.79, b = 29.7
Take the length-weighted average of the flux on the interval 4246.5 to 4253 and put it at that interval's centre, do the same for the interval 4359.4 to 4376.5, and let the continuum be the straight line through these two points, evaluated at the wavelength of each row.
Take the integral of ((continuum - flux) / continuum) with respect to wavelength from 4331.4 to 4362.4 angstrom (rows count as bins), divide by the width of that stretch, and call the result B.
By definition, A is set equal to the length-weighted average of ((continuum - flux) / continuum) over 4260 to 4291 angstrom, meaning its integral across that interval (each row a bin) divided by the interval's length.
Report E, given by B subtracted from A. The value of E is -0.05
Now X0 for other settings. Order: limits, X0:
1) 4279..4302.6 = 29.3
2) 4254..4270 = 33.3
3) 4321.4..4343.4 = 30.1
